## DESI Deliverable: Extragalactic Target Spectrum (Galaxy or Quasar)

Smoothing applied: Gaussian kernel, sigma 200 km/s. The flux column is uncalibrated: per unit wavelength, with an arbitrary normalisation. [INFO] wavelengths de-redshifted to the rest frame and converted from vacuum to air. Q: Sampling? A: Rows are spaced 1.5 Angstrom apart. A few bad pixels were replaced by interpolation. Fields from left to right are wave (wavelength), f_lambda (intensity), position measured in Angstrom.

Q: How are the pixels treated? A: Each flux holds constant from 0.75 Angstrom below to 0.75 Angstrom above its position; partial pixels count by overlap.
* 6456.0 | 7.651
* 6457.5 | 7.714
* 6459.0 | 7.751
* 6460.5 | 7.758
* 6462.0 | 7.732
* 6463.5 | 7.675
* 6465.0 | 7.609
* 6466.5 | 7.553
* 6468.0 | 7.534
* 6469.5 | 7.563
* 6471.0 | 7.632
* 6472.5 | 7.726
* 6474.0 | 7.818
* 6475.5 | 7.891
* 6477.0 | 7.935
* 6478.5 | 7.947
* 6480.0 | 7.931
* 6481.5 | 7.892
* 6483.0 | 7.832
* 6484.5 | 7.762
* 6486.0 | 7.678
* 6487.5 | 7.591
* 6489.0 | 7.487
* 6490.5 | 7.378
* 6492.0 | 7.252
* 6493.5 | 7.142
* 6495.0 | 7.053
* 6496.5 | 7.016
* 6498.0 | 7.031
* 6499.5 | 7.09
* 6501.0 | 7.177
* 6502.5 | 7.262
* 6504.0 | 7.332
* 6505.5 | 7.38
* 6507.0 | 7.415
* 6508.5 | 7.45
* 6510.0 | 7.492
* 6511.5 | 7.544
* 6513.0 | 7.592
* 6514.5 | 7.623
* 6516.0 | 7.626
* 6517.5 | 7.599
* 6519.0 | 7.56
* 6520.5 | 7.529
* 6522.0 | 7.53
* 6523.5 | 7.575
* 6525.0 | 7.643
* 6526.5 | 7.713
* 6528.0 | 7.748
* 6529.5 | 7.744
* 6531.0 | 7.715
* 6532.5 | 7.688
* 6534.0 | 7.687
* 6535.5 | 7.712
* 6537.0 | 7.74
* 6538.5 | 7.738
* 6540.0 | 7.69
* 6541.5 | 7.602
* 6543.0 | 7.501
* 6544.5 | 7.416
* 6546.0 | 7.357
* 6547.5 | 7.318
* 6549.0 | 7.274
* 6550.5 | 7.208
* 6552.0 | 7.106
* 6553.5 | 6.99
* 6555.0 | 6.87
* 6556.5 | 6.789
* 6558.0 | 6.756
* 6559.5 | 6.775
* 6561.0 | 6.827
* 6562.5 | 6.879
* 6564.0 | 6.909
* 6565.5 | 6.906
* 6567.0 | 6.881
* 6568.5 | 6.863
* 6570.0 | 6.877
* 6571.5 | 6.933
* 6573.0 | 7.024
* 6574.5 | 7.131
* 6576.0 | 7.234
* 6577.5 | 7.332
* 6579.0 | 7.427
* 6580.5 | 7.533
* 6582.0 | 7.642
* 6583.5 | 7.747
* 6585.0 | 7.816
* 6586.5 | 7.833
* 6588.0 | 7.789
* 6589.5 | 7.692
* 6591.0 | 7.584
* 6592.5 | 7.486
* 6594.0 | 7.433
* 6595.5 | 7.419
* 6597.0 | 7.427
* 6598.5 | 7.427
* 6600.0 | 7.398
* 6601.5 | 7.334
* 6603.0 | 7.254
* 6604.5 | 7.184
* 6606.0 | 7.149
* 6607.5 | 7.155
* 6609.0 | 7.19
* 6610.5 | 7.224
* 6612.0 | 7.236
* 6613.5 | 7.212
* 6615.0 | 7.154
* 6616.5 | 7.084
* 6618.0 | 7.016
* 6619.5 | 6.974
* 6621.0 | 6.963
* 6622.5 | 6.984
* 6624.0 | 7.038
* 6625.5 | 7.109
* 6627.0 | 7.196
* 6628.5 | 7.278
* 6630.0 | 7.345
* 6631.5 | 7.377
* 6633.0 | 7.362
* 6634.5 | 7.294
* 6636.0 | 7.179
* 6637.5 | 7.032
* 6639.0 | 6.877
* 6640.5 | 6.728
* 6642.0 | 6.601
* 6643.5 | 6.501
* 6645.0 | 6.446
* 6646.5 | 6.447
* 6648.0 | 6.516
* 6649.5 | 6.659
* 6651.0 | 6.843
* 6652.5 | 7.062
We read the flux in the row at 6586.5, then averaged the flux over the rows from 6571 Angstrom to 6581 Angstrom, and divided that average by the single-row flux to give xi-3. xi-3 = 0.92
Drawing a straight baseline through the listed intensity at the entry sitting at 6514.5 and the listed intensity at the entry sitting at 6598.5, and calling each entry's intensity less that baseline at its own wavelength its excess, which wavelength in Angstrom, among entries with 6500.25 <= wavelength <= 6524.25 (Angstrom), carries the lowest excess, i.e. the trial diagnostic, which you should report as 6501.0 Angstrom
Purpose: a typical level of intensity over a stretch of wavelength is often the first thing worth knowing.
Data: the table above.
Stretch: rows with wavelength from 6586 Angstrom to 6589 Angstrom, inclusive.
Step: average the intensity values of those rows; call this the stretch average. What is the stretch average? 7.8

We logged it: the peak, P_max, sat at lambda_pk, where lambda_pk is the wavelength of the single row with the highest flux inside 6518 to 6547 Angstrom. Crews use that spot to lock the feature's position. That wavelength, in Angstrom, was 6528.0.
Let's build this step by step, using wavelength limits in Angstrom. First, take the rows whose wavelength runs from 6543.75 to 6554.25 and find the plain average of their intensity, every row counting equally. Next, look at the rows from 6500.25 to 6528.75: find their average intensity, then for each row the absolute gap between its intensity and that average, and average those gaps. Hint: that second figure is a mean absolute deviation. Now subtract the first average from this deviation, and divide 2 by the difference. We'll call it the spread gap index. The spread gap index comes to -0.281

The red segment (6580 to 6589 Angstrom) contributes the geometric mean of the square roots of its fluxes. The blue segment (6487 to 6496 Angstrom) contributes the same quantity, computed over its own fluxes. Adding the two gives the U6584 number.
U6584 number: 5.48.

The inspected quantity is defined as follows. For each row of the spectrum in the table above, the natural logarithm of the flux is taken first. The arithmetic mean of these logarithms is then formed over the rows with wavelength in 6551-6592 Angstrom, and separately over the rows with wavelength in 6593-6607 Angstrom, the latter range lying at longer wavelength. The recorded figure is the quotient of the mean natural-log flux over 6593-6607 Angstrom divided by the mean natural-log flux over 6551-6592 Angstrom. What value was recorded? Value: 1.01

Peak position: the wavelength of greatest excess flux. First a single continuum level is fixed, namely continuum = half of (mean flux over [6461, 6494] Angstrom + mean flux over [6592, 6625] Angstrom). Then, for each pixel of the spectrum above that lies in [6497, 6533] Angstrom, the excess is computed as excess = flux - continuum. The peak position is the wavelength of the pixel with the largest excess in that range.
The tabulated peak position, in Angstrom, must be 6528.0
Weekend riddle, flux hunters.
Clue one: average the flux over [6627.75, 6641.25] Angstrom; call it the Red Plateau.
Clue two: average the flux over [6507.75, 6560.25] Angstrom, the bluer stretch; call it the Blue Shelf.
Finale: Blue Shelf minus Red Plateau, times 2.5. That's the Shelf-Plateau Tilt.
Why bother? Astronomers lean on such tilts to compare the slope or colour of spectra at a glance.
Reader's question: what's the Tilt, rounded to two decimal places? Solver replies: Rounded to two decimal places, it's 0.73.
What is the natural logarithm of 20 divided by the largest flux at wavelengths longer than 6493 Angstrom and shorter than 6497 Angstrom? 1.03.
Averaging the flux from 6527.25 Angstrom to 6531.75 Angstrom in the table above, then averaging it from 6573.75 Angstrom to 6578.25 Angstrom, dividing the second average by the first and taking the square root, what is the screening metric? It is 0.97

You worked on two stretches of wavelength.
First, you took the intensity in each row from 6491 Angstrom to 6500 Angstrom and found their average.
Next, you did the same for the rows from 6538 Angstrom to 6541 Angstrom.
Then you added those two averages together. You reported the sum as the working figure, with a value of 14.8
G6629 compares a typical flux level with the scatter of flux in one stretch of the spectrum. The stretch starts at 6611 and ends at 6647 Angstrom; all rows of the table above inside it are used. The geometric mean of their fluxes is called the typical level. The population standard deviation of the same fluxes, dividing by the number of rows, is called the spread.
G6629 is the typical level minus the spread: 6.73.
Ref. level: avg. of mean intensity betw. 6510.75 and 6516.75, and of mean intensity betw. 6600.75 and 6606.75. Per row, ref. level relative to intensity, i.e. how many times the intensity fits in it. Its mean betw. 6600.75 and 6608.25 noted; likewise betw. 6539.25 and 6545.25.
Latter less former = -0.05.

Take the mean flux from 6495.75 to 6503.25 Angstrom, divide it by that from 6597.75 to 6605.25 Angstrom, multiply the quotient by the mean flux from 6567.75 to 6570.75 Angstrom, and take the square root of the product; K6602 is 2.58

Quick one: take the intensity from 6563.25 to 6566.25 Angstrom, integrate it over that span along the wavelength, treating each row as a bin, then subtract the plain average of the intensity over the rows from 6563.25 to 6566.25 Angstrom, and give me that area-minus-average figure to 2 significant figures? 14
